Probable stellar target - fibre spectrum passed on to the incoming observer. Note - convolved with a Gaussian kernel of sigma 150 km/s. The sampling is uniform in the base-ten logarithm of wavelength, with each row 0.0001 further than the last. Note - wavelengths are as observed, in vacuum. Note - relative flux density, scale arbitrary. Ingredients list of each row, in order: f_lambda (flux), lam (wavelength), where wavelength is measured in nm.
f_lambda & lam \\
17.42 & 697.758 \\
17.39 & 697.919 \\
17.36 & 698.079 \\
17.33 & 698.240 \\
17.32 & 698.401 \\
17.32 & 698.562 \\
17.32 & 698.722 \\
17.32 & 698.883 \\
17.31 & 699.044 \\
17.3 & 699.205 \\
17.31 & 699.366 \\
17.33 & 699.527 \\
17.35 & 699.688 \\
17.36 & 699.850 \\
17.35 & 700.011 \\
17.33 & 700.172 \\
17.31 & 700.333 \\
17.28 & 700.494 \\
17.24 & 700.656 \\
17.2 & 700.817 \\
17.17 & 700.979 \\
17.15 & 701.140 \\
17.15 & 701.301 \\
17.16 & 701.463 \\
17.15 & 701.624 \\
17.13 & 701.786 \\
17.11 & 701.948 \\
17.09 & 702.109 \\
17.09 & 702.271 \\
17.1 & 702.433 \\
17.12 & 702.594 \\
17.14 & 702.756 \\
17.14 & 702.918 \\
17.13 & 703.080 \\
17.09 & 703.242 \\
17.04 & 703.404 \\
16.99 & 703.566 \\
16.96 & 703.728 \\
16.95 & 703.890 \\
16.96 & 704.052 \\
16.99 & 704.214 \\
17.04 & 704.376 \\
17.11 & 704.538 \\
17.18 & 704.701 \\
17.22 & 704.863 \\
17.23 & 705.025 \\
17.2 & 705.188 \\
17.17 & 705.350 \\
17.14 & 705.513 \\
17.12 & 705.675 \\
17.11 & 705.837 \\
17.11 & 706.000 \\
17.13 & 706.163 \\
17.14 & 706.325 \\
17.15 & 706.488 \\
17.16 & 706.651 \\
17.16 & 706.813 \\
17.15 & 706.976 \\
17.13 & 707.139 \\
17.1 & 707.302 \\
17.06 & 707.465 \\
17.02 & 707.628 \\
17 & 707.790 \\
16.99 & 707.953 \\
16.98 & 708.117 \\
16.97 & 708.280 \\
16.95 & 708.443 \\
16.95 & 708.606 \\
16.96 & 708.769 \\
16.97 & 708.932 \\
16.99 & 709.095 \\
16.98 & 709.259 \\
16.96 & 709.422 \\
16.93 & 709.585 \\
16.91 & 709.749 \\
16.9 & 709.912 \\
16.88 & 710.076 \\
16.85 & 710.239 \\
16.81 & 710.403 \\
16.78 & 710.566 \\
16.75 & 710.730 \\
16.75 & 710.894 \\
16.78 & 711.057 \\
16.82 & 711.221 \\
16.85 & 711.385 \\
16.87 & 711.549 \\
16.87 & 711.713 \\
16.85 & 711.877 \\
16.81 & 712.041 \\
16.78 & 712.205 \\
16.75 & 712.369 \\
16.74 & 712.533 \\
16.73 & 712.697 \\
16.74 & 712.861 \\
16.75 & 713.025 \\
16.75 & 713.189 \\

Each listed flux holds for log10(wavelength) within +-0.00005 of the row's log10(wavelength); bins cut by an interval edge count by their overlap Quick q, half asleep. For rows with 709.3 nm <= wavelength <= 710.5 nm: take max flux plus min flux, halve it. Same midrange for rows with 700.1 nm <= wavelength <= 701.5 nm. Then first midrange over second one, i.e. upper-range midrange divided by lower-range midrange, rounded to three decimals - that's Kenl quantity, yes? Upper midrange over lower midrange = 0.979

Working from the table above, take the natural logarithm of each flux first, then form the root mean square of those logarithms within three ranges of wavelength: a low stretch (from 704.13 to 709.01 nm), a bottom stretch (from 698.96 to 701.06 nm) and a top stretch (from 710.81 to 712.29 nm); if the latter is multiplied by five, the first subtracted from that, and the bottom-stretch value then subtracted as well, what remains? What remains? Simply 8.424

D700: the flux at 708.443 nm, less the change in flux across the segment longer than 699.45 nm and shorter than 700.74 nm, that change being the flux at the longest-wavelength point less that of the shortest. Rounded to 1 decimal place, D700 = 17.0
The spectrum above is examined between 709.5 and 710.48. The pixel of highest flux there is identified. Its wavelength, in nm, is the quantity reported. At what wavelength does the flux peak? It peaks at 709.585 nm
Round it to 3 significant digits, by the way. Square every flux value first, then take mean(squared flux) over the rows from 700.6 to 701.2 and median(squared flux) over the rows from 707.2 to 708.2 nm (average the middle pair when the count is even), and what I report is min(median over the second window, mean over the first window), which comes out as 289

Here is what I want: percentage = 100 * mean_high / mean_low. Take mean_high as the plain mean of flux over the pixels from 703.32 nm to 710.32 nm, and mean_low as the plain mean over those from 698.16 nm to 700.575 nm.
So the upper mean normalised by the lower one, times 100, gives 98.4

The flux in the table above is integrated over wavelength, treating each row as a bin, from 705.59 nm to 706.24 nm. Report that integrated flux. 11.13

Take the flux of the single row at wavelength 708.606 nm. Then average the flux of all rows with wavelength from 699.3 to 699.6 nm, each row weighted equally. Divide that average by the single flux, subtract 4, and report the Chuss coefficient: -2.98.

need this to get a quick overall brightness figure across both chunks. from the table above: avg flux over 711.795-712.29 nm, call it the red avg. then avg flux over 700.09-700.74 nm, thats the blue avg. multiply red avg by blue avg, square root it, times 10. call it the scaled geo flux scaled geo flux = 170.5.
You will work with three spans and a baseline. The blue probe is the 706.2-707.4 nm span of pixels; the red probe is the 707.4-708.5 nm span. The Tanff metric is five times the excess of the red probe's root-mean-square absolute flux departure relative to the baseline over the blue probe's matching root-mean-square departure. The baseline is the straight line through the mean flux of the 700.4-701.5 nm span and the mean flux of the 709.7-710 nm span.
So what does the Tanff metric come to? -0.5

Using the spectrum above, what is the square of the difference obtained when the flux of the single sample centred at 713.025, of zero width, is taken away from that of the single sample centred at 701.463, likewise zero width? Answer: 0.168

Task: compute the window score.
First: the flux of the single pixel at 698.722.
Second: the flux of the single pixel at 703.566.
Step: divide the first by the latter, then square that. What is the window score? 1.04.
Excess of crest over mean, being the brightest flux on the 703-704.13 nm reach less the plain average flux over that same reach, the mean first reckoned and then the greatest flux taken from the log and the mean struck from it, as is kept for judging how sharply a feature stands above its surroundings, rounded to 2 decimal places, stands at 0.11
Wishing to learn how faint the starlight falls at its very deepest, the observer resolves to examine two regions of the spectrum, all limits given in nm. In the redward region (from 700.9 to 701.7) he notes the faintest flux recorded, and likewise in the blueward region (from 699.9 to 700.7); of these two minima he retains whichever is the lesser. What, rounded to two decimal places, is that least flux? 17.15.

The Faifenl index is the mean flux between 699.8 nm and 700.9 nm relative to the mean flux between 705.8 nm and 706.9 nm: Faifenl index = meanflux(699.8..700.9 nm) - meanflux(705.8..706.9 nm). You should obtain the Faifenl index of 0.16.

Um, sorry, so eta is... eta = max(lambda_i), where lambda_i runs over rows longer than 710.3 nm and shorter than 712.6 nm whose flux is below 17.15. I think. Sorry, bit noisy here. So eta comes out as 712.533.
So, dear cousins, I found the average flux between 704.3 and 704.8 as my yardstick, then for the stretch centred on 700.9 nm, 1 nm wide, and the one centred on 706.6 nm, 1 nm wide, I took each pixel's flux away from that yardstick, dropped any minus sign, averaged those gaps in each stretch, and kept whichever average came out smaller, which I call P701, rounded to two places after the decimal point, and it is 0.04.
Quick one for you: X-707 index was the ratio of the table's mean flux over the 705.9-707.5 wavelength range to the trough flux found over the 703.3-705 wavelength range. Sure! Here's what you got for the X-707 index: 1.01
